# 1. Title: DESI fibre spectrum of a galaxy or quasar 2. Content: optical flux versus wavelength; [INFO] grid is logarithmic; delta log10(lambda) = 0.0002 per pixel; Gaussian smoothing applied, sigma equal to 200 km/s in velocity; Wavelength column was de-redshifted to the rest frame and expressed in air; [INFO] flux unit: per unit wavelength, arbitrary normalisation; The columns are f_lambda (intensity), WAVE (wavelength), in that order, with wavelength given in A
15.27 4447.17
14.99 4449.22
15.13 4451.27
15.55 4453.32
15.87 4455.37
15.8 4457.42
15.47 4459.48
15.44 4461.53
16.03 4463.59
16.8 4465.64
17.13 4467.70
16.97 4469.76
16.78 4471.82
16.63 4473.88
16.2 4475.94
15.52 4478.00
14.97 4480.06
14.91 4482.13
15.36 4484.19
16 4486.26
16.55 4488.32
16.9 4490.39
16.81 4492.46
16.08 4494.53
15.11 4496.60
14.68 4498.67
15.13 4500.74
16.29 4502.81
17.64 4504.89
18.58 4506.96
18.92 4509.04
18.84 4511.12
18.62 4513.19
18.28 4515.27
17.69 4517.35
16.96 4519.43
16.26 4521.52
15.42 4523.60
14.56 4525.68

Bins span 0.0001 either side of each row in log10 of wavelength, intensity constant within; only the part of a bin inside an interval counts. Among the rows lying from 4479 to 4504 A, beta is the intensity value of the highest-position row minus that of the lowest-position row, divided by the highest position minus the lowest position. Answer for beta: 0.058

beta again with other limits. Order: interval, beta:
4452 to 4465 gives 0.047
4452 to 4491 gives 0.036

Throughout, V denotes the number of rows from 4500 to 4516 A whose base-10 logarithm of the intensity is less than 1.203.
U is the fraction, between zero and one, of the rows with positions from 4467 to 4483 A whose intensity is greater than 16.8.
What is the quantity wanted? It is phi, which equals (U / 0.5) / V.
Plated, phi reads 0.50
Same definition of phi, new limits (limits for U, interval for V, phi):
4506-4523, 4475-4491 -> 0.44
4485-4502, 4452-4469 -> 0.10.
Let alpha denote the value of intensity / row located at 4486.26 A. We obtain 16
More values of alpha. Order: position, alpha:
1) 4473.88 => 16.63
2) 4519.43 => 16.96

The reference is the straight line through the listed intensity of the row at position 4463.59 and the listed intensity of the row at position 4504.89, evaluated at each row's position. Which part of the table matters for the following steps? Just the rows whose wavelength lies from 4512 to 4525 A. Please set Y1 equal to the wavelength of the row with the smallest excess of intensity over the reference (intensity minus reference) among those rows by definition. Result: 4523.60 A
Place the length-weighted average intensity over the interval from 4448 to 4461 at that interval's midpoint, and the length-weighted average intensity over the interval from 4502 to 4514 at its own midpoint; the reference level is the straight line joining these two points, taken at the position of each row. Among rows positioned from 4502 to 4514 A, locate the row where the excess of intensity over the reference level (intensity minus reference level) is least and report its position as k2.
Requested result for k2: 4502.81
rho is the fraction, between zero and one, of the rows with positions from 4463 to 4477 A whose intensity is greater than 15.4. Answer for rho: 1.00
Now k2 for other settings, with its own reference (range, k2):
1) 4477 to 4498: 4496.60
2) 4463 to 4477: 4475.94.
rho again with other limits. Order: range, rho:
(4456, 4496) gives 0.84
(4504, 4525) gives 1.00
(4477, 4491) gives 0.57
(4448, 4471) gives 0.82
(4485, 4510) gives 0.75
